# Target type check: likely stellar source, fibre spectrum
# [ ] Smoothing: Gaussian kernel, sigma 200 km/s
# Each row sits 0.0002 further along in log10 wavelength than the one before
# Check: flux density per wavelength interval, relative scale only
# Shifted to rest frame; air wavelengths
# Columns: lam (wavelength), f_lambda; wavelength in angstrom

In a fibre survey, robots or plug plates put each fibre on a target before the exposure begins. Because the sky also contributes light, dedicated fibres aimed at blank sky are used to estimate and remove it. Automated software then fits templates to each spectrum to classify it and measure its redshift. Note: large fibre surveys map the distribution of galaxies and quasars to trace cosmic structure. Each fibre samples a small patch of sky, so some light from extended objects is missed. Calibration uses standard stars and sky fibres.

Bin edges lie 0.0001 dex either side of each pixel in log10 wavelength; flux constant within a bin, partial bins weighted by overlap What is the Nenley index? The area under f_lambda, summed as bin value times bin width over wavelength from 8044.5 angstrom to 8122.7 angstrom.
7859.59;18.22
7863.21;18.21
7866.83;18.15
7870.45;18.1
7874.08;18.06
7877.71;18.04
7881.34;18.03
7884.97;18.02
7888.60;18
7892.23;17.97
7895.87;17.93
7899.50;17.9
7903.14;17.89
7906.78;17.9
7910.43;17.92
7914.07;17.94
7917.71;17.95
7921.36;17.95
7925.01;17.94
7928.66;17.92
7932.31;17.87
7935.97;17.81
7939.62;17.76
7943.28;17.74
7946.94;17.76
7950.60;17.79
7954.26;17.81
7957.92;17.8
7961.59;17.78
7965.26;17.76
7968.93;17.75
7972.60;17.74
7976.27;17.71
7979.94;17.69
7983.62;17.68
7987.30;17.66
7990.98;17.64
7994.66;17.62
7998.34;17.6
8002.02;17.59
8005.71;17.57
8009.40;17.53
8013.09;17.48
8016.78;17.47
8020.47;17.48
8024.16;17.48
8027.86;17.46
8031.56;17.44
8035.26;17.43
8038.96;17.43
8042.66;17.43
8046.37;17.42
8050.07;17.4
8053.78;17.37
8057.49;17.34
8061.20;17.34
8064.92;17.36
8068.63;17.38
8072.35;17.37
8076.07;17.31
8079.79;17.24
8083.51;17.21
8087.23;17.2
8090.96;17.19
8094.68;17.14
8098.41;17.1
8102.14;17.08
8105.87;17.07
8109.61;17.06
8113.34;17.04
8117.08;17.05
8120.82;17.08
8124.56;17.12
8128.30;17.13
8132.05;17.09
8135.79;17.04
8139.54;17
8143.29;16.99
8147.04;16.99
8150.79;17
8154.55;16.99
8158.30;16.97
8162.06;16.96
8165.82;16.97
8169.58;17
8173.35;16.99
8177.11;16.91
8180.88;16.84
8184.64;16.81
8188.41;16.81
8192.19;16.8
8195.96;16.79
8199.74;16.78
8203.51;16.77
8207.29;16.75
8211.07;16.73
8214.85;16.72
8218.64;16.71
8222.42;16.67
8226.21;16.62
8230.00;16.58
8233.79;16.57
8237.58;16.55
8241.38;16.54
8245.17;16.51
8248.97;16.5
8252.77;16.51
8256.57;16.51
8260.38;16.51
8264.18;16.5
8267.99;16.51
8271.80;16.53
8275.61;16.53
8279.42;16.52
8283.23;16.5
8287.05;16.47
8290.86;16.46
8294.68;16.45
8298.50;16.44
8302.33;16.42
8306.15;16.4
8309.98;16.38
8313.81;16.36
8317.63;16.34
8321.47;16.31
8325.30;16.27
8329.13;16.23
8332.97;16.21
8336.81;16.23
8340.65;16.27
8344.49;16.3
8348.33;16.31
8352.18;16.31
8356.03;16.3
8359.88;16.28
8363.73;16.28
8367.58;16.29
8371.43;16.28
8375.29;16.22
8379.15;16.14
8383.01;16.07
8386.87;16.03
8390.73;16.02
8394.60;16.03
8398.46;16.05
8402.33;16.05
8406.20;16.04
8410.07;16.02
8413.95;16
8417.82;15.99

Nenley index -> 1347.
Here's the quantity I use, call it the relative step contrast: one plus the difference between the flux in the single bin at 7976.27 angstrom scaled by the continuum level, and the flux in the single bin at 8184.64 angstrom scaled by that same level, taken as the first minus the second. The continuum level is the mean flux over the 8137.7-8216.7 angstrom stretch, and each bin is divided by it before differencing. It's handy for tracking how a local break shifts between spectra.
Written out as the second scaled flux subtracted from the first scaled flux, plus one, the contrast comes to 1.05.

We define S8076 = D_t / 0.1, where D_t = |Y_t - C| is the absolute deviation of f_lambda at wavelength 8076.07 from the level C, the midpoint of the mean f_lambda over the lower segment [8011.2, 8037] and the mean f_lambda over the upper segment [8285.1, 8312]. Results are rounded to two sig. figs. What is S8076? 3.6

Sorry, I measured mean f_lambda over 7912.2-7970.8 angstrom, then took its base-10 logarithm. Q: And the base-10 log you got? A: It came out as 1.25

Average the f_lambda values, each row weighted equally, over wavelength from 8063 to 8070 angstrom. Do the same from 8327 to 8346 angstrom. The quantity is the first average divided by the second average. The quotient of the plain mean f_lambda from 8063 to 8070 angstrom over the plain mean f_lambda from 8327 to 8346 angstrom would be 1.069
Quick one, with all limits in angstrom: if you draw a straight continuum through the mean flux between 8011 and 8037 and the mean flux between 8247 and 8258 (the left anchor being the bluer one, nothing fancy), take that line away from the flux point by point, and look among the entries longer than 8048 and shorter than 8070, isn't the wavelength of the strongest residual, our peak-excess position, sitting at 8068.63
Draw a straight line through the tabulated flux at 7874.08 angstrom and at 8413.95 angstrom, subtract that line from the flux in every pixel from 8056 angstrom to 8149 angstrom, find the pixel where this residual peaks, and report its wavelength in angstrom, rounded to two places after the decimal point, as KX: 8072.35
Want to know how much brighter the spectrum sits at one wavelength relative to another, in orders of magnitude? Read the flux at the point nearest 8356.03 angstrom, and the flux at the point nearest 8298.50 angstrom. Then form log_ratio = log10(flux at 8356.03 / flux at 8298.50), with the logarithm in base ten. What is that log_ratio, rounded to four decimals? -0.0037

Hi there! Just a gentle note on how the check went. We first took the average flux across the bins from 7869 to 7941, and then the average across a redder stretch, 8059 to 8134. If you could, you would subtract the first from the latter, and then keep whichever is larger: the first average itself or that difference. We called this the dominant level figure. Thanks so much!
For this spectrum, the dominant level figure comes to 17.9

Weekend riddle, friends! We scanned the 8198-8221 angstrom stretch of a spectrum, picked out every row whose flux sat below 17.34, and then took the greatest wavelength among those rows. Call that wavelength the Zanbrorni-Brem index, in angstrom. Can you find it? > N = 8218.64 angstrom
